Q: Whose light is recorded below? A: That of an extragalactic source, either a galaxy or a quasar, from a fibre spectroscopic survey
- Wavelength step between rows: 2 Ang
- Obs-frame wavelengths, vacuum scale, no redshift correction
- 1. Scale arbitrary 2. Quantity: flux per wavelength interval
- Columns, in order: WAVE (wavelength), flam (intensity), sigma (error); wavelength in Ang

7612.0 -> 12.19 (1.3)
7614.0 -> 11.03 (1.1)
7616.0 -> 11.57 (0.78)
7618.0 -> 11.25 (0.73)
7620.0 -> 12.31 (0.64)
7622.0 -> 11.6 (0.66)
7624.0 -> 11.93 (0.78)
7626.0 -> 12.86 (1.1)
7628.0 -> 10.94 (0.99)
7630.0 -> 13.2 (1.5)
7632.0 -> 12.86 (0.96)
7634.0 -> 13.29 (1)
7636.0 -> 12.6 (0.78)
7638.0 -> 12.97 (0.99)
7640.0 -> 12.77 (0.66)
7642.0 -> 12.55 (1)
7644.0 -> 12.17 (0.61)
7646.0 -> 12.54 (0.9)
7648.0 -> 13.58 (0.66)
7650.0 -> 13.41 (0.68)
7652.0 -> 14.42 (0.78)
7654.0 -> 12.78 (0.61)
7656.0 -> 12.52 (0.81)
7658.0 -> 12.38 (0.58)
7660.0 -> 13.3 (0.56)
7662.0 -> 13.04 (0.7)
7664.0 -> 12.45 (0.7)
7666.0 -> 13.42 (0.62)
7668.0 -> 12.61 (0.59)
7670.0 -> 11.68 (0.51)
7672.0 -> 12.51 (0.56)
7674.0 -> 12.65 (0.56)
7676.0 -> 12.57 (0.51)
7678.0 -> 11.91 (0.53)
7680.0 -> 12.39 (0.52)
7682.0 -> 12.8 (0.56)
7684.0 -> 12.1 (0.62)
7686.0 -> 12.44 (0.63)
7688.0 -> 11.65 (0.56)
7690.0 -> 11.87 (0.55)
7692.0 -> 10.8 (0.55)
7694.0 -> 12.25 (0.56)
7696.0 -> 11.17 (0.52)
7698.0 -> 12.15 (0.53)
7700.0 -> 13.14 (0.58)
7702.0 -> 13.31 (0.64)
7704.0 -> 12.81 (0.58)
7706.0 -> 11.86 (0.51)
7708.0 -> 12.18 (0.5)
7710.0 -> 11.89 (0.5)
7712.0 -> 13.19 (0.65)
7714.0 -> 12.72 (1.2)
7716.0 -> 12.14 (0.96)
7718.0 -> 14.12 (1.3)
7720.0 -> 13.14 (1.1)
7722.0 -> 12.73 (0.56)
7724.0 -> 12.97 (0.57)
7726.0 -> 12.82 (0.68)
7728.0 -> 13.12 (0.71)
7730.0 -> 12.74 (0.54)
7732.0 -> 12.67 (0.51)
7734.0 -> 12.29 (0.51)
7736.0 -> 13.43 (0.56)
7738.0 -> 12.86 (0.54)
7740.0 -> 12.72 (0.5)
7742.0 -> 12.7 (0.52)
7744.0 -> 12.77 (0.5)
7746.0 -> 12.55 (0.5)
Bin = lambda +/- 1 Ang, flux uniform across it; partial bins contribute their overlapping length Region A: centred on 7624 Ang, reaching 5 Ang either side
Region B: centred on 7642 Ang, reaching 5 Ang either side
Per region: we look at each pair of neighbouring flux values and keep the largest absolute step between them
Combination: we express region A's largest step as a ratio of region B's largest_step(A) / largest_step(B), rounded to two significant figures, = 5.1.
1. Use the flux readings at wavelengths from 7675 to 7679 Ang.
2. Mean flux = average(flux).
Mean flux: 12.2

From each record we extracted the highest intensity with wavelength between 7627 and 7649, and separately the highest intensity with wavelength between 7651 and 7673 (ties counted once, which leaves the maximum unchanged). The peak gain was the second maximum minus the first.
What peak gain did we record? 0.8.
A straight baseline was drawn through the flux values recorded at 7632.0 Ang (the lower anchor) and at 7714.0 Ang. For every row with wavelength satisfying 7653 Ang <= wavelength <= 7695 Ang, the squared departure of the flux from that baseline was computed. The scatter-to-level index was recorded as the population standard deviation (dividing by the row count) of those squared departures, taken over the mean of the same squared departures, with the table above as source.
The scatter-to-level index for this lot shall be 1.74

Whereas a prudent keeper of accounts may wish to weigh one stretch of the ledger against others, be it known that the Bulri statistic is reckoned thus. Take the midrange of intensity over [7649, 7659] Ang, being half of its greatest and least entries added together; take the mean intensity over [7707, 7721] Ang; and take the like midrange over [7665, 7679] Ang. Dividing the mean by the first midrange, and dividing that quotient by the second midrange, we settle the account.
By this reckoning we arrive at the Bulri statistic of 0.076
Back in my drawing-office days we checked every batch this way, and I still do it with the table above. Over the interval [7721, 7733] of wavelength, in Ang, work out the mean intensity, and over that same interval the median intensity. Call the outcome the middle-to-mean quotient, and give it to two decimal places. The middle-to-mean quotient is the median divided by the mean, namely 1.00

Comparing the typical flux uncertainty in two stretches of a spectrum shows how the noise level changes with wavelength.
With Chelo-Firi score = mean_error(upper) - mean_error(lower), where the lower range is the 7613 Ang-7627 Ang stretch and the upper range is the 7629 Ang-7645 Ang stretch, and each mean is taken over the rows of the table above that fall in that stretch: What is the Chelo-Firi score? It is 0.1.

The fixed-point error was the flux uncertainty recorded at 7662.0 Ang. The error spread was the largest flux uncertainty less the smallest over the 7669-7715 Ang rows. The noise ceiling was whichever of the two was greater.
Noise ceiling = 0.70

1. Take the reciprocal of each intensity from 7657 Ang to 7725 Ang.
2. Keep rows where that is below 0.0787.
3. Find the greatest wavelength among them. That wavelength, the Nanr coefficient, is 7724.0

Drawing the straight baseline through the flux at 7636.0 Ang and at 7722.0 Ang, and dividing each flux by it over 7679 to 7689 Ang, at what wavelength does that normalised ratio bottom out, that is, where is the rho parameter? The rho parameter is 7688.0 Ang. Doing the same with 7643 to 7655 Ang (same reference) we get 7644.0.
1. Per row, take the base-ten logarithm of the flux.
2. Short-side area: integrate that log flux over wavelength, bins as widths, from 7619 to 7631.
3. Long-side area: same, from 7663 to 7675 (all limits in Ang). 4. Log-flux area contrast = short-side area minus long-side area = -0.18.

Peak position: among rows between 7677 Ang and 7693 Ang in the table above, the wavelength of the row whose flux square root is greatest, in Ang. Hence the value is 7682.0 Ang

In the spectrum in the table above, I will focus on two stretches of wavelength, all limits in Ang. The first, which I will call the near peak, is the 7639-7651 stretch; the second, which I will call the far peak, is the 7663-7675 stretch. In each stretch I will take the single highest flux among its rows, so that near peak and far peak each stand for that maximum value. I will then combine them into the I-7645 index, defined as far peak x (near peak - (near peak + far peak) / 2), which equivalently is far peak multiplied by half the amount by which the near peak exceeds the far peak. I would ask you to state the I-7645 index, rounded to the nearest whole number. 1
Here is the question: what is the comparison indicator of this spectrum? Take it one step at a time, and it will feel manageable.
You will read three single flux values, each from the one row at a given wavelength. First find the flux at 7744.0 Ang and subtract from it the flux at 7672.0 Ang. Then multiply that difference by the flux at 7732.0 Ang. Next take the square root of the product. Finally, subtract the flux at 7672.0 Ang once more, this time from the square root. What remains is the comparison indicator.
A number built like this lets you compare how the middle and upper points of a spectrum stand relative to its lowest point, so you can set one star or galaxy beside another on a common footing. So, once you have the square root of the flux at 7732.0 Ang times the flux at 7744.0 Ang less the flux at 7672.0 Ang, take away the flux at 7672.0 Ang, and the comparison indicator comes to -10.7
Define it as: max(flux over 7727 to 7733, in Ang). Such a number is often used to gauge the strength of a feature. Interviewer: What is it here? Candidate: 13.12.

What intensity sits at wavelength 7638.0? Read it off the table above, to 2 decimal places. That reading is 12.97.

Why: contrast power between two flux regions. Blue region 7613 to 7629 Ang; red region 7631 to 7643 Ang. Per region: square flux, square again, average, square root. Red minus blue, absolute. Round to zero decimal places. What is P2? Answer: 27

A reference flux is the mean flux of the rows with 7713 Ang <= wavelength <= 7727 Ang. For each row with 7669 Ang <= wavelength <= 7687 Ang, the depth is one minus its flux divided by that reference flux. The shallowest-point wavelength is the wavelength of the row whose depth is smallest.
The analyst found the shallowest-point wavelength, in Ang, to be 7682.0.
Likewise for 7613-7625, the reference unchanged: 7620.0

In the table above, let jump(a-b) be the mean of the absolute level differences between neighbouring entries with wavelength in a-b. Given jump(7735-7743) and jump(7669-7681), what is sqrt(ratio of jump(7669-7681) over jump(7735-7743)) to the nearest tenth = 1.3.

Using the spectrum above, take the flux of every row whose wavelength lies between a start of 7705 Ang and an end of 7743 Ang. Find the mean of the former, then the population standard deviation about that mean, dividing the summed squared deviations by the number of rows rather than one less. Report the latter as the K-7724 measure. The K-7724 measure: 0.530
